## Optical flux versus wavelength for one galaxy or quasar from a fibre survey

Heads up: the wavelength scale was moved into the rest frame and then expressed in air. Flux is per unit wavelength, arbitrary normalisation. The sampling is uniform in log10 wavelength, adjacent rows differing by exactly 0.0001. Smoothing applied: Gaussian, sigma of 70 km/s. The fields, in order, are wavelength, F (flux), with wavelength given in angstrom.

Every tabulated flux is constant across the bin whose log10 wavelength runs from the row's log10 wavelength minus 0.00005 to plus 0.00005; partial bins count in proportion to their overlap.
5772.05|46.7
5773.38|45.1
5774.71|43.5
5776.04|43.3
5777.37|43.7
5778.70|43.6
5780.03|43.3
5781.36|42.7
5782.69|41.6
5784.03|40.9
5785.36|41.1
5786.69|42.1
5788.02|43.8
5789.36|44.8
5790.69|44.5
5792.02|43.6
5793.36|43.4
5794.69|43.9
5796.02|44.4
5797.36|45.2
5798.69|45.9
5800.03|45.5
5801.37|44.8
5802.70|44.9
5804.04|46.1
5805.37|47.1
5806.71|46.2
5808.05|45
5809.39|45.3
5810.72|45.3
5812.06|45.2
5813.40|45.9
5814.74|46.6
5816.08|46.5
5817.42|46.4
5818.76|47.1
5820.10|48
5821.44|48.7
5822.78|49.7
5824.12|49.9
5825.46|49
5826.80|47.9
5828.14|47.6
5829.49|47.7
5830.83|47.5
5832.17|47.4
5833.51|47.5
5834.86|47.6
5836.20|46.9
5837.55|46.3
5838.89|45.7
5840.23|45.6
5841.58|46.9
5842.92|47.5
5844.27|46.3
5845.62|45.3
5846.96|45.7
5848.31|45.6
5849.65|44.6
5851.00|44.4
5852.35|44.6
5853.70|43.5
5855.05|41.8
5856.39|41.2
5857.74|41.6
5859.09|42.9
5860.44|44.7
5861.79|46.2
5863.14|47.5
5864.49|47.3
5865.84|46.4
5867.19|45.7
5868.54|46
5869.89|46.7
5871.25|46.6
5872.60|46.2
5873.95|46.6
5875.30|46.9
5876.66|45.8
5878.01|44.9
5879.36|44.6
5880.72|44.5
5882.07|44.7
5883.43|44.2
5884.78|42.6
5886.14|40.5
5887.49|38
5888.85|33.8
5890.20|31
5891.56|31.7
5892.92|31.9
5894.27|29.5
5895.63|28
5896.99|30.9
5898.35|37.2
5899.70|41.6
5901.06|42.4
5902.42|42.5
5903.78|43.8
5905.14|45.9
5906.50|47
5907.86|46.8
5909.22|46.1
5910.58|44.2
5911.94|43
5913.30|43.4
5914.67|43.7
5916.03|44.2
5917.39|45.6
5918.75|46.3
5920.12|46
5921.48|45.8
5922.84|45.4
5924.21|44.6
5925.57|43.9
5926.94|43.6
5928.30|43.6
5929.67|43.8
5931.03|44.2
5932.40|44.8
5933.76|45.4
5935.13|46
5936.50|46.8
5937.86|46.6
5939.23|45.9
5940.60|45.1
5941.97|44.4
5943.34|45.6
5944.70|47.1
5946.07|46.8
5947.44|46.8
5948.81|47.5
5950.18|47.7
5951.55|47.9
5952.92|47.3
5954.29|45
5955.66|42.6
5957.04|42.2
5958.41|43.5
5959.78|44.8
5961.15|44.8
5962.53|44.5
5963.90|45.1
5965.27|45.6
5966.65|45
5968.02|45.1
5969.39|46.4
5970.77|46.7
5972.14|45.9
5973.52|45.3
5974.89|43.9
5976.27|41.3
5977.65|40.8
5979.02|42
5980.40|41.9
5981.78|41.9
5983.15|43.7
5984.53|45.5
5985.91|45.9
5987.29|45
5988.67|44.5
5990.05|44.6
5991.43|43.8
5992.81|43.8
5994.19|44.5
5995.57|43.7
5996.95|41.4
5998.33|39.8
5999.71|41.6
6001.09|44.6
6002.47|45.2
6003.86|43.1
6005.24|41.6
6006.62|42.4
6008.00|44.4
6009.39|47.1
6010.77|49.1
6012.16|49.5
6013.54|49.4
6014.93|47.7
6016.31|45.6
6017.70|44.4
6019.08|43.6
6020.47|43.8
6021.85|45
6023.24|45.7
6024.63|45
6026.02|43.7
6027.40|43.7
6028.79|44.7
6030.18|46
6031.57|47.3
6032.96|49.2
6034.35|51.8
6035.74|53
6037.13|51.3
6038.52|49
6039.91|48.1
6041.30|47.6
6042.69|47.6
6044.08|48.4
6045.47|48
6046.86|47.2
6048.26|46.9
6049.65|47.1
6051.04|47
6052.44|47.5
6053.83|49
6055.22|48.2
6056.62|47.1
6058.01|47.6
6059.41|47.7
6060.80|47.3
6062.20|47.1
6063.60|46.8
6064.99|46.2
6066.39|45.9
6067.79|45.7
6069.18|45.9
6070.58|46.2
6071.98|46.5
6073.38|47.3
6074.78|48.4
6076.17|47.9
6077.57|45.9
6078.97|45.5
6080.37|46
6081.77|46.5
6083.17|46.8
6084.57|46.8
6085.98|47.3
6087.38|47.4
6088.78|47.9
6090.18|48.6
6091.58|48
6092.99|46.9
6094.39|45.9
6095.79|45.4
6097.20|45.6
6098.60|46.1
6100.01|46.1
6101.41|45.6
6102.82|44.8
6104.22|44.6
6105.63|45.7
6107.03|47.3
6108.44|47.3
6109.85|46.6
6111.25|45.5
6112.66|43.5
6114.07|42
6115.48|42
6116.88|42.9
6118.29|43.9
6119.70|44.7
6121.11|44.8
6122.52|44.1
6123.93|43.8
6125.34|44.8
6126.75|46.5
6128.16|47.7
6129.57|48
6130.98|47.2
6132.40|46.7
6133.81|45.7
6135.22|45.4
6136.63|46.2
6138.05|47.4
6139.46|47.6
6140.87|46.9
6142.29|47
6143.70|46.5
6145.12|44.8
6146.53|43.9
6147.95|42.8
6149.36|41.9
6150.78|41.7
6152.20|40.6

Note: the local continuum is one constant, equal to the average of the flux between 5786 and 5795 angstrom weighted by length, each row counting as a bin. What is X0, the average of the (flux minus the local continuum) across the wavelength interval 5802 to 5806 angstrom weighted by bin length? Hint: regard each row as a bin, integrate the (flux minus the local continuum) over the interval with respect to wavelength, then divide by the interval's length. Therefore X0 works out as 2.3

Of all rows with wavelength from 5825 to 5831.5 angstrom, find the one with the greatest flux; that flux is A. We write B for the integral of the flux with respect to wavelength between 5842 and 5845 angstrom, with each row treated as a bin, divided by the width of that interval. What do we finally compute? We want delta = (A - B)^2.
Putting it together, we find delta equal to 5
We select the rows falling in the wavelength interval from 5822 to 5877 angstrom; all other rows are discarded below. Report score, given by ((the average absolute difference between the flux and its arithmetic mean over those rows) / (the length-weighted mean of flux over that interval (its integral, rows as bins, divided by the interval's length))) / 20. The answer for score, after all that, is 0.0015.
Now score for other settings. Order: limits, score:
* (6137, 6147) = 0.0012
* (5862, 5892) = 0.0044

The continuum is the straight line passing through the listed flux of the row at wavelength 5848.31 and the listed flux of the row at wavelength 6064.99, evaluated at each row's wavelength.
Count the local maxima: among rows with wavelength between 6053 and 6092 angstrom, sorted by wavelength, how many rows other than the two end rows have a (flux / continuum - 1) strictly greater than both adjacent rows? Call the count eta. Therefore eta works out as 4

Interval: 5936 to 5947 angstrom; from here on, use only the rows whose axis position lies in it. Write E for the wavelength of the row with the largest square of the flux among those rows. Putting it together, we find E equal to 5944.70 angstrom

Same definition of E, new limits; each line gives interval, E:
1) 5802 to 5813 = 5805.37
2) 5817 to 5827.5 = 5824.12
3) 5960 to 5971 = 5970.77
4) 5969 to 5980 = 5970.77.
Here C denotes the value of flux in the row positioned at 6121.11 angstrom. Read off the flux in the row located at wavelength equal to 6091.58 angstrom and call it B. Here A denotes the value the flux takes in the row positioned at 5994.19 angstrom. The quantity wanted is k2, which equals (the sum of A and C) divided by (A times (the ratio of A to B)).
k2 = 2.16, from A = 44.5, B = 48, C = 44.8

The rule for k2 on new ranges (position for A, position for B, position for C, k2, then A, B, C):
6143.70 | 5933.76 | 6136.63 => 1.95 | 46.5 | 45.4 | 46.2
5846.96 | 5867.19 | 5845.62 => 1.99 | 45.7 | 45.7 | 45.3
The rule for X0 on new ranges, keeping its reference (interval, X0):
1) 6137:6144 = 3.3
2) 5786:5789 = -0.6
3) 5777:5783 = -0.7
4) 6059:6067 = 3.1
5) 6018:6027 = 0.7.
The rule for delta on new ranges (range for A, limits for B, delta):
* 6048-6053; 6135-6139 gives 1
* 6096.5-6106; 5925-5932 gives 5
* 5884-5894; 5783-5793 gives 0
